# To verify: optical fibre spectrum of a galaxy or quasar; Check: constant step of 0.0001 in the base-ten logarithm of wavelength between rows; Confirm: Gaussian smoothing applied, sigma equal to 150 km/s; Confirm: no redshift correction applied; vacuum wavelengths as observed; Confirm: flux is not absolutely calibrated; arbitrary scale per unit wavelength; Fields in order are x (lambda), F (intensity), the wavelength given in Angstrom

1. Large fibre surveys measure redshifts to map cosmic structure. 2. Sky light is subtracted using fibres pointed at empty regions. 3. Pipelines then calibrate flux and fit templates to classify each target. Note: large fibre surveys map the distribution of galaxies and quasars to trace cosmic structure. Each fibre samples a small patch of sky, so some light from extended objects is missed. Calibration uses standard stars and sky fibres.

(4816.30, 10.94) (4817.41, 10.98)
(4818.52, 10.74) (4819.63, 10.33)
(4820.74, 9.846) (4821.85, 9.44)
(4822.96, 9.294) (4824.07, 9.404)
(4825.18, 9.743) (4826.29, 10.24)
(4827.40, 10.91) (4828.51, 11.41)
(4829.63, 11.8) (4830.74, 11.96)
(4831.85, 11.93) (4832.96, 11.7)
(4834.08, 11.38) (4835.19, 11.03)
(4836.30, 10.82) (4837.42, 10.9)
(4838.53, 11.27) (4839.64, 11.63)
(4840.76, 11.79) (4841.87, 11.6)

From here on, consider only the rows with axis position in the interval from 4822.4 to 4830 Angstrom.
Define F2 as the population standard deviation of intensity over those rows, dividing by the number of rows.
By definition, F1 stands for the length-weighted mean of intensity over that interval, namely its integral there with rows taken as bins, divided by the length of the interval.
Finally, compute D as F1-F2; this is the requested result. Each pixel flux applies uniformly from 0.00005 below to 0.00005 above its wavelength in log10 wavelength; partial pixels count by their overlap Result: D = 9.4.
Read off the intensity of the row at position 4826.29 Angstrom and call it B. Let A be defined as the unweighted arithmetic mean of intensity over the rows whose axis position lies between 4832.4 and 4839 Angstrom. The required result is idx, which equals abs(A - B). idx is 0.9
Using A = 11.2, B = 10.24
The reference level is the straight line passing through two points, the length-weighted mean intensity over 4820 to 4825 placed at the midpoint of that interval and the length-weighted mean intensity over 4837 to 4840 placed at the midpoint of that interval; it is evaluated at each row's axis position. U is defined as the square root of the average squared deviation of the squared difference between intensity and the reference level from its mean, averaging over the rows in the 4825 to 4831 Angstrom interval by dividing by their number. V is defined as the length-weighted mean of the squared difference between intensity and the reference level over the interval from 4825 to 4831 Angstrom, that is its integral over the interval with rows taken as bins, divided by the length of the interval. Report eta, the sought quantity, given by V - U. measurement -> 0.20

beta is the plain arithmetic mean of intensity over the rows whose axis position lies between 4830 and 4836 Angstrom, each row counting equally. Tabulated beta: 11.60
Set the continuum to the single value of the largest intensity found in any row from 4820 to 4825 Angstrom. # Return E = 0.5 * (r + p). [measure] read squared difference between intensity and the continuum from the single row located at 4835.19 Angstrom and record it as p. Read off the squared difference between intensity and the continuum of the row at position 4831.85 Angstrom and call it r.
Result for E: 2.9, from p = 1.4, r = 4.3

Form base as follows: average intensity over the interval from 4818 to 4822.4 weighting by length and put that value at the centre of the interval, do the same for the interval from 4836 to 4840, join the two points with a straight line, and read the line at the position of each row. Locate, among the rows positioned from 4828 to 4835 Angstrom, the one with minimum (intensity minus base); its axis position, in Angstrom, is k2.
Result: 4834.08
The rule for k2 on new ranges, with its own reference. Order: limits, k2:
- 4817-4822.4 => 4821.85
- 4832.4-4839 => 4836.30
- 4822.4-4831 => 4822.96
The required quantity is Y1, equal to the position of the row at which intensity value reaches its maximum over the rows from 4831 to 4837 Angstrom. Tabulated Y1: 4831.85 Angstrom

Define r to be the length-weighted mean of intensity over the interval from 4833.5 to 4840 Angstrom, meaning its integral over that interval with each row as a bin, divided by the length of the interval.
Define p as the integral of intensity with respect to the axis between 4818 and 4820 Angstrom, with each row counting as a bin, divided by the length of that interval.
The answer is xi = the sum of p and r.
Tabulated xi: 21.7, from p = 10.5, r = 11.2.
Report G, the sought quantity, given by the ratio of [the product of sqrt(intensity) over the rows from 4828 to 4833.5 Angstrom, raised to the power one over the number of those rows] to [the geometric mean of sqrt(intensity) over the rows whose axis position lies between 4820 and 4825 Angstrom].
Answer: 1.11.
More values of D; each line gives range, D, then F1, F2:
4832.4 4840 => 10.9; 11.2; 0.3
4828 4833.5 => 11.6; 11.8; 0.2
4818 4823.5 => 9.4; 9.9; 0.5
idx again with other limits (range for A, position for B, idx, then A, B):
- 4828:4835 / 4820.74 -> 1.9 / 11.7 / 9.846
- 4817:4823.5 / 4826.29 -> 0.1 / 10.1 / 10.24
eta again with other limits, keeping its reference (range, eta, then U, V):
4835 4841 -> 0.02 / 0.03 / 0.04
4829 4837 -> 0.16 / 0.93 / 1.09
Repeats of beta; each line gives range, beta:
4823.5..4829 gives 10.34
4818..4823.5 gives 9.93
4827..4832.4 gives 11.60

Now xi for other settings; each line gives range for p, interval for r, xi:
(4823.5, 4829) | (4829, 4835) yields 22.0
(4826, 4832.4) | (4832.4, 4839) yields 22.6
